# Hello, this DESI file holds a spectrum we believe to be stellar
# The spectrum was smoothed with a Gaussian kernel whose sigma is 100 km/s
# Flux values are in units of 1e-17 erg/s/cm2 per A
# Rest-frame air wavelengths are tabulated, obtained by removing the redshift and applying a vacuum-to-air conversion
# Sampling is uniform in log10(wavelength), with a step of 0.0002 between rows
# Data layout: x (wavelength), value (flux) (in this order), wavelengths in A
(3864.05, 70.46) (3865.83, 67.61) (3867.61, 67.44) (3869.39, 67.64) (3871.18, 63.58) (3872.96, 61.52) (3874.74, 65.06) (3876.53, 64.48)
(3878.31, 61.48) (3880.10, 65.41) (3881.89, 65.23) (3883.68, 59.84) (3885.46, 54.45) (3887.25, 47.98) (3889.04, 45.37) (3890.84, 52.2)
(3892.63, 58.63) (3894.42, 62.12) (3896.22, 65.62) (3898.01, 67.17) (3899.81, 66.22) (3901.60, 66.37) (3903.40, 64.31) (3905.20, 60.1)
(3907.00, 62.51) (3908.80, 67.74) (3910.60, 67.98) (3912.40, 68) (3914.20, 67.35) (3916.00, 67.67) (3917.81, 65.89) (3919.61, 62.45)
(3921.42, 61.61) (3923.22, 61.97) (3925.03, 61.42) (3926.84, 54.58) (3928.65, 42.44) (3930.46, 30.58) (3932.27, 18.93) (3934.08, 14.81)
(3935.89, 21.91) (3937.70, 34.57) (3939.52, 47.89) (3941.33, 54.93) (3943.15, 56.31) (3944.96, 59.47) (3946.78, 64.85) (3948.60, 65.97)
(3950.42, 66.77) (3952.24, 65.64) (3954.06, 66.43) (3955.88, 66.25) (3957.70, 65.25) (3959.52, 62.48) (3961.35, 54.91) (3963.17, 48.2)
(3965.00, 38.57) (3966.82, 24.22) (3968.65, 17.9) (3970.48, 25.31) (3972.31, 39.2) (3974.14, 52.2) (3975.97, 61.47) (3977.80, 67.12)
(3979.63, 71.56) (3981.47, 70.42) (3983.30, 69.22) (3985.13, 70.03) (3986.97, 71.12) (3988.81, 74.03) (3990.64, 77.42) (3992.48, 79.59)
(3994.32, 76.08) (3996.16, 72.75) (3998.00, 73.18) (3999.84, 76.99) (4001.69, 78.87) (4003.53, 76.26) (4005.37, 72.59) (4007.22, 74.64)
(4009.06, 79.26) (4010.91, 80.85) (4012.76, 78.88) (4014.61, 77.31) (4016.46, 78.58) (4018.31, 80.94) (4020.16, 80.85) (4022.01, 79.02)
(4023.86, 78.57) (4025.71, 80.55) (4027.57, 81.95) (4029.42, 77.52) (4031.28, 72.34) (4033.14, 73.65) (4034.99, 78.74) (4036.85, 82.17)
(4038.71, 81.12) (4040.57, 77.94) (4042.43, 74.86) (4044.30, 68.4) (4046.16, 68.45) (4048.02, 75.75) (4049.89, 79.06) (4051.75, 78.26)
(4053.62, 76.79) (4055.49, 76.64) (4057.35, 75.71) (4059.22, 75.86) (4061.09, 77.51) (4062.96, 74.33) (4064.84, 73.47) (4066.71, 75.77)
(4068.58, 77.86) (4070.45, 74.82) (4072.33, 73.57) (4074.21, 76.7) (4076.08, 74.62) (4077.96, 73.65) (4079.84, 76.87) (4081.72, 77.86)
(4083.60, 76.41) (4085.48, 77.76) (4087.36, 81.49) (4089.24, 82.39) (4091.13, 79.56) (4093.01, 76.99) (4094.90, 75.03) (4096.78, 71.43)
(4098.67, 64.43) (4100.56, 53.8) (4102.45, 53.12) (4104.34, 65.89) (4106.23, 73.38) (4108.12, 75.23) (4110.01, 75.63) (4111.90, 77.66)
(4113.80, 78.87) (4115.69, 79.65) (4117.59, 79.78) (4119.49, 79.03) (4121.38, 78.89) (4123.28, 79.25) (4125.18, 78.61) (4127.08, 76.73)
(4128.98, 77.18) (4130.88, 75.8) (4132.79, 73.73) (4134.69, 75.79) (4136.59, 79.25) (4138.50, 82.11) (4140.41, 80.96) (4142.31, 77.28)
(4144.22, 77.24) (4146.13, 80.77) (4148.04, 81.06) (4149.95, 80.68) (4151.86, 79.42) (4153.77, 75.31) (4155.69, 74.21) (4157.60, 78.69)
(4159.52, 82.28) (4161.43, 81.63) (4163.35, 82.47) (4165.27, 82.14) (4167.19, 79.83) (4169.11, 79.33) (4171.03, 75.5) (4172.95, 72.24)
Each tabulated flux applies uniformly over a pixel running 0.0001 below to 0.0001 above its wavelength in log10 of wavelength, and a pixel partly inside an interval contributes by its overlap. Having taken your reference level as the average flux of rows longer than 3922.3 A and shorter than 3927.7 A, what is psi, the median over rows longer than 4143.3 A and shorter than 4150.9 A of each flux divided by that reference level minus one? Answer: 0.36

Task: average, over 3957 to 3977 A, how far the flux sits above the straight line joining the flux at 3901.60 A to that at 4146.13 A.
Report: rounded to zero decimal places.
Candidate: -26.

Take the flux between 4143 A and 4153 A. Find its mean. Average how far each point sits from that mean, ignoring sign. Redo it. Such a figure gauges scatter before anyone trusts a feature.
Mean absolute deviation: 1.2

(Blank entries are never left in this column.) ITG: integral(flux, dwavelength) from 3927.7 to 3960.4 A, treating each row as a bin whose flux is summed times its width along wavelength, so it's 1646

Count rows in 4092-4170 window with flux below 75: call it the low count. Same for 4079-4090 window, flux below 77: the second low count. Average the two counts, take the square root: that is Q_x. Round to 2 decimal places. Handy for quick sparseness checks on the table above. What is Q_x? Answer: 2.24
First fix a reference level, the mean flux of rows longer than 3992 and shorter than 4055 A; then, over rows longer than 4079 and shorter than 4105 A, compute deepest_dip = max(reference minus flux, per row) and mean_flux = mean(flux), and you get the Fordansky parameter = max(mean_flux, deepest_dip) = 72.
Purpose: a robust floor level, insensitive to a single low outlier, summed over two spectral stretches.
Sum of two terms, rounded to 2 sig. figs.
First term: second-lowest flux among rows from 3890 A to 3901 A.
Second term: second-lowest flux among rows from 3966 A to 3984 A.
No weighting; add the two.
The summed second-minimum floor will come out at 83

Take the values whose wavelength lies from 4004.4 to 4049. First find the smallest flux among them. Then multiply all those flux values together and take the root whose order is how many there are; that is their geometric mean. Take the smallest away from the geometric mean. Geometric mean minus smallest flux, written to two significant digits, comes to 8.8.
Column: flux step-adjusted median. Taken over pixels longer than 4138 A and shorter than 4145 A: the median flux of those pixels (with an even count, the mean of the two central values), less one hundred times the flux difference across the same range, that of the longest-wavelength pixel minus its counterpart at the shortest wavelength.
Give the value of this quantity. 566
